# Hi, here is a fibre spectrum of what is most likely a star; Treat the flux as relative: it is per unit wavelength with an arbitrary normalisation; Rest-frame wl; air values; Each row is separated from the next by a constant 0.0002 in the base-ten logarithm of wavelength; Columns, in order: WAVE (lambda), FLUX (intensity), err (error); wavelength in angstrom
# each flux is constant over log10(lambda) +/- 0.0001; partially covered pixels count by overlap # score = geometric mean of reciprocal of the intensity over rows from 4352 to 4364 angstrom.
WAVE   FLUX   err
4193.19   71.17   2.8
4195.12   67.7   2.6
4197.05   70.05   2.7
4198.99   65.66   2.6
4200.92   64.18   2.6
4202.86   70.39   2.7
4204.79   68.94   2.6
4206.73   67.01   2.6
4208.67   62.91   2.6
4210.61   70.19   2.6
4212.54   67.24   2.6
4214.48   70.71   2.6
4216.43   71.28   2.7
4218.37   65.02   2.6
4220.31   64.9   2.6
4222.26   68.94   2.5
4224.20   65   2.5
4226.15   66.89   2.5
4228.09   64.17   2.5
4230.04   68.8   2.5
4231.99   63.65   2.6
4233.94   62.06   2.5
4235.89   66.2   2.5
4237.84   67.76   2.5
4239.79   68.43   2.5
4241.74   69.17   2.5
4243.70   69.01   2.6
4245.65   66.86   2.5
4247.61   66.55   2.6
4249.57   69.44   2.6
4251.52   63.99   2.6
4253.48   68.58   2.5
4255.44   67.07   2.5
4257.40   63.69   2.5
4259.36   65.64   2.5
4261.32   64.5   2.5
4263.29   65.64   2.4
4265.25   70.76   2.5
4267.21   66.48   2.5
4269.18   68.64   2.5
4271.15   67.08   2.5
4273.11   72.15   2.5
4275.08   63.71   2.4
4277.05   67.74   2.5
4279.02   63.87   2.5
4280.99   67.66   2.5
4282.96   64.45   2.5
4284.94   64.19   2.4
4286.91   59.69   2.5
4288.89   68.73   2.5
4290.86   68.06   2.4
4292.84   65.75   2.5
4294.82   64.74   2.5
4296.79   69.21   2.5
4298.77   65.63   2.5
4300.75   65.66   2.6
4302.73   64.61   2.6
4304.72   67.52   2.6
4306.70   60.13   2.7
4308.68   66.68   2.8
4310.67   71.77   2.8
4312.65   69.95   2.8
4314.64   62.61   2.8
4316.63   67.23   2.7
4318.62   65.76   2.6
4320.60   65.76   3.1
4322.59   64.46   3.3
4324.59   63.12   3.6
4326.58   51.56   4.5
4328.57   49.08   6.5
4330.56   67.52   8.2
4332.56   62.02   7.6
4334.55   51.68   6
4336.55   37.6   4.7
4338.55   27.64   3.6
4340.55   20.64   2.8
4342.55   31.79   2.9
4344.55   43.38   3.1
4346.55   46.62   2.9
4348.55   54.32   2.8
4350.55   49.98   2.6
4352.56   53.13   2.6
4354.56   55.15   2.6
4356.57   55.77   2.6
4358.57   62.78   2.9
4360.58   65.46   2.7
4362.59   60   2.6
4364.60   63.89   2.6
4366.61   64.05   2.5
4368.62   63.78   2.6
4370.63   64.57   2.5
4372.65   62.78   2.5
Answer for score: 0.0171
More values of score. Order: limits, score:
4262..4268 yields 0.0148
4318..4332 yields 0.0165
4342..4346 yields 0.0269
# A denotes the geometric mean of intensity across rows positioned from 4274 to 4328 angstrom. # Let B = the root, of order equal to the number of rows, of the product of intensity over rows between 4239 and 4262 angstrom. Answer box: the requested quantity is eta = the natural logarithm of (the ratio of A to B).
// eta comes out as -0.03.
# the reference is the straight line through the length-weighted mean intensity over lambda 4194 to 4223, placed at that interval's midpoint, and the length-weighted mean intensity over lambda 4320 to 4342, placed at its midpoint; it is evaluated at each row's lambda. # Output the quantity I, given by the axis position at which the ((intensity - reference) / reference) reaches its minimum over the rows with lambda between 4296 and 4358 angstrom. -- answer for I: 4340.55 angstrom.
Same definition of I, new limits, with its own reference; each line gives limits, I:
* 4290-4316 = 4306.70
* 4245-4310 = 4251.52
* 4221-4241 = 4233.94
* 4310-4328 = 4326.58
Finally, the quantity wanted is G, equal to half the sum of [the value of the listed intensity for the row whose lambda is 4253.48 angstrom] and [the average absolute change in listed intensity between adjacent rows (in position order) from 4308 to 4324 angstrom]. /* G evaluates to 35.8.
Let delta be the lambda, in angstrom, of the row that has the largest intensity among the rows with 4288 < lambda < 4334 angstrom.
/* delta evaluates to 4310.67 angstrom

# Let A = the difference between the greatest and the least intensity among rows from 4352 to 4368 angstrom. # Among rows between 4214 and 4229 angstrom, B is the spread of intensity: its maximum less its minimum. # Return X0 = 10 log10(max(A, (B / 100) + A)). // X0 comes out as 11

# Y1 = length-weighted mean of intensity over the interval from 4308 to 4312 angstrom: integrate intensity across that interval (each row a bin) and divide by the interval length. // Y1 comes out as 69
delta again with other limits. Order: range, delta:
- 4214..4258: 4216.43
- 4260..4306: 4273.11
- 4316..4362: 4330.56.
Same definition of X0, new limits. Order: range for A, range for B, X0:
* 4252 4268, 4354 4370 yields 9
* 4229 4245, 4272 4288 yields 9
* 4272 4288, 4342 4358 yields 11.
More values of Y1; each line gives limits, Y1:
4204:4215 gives 68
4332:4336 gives 54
